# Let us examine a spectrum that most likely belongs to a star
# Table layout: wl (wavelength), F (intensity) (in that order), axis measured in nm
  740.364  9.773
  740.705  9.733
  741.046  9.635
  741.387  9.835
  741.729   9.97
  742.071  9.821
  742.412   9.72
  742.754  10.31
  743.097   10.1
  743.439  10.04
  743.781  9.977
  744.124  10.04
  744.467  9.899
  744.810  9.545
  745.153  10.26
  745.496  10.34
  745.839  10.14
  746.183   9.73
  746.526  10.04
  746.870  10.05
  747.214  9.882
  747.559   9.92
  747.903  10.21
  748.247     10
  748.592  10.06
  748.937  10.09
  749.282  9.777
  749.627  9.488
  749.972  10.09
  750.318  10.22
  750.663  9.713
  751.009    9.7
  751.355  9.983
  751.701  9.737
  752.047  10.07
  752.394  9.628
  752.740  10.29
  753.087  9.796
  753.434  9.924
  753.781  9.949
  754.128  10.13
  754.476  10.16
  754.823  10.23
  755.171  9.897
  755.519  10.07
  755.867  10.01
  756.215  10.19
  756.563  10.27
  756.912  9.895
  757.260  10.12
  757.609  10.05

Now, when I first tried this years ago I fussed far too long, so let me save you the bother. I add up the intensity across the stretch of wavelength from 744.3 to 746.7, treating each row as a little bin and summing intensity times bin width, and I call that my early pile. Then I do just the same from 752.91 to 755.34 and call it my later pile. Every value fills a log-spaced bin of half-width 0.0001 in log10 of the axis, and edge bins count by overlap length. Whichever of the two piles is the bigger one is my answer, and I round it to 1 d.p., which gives 24.3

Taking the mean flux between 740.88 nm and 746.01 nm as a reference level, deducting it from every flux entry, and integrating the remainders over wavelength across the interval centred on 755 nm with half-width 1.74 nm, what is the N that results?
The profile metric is 0.4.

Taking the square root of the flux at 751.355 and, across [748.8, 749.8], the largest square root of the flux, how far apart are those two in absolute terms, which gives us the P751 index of 0.017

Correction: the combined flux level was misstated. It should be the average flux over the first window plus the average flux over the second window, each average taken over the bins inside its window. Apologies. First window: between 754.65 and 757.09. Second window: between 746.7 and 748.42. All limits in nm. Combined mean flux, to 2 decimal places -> 20.09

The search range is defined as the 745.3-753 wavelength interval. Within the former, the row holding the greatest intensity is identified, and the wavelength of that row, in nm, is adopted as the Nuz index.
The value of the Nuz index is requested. 745.496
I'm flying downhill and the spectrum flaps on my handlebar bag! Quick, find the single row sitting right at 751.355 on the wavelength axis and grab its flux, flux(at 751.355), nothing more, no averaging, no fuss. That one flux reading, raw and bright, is 9.983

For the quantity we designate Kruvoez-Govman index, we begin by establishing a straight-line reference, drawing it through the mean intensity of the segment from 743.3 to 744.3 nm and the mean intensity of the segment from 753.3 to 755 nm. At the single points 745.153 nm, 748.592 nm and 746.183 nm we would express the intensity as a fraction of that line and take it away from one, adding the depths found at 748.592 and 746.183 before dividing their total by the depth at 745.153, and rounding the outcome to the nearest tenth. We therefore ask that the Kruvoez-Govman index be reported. -1.2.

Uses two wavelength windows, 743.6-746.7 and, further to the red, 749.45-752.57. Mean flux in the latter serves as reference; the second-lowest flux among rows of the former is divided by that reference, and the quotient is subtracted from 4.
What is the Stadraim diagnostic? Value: 3.01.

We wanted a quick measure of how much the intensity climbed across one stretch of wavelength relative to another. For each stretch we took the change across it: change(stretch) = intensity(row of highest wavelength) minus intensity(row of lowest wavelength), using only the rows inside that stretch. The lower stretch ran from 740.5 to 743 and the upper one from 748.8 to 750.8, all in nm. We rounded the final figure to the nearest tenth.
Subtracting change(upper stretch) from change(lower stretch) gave 1.0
